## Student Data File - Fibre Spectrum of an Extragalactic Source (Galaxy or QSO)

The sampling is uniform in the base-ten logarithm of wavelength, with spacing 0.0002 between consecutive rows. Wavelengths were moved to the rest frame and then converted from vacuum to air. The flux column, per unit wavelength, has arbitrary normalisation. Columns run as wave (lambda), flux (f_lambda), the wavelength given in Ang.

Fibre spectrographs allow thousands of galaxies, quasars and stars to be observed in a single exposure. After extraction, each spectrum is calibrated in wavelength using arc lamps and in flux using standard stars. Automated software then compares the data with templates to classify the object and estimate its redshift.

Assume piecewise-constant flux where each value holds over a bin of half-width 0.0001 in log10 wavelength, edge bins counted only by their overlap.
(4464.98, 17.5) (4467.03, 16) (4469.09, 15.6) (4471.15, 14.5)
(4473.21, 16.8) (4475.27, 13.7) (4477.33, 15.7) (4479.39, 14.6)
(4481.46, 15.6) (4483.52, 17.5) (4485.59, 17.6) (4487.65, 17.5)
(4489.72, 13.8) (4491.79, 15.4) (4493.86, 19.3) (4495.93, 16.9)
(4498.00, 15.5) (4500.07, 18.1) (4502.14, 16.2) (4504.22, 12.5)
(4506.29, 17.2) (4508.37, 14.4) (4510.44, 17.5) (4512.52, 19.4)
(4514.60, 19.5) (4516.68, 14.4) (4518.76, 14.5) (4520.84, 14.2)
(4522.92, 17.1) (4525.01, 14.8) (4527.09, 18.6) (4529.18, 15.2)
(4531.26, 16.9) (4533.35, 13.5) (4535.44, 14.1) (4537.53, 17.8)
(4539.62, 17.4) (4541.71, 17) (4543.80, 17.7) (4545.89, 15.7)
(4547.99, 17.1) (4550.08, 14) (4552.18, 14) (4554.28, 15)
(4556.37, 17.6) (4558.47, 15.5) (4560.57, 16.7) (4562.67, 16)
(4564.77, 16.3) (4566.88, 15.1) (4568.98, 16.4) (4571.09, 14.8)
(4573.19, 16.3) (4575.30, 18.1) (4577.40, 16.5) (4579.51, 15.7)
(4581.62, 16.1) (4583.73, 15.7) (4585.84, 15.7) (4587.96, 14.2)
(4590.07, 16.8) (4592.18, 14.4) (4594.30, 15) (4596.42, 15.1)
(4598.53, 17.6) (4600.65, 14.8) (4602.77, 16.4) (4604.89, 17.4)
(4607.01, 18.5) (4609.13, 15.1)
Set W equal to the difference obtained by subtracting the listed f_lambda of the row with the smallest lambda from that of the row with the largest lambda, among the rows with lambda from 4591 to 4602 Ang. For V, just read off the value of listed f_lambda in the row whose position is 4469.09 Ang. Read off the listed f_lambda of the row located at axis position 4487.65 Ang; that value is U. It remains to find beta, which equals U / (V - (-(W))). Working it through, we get 1.09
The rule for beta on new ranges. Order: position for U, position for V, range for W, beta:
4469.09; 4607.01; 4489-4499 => 0.77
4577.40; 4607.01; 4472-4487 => 0.85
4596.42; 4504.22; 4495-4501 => 1.10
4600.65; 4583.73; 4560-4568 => 1.05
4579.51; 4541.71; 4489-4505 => 1.00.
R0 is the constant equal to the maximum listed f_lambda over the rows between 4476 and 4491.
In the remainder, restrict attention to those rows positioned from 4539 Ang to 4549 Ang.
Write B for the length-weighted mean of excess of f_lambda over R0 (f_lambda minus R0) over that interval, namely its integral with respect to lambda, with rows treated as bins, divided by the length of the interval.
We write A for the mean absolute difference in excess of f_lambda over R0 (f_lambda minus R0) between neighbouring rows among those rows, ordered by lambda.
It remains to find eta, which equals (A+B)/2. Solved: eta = 0.2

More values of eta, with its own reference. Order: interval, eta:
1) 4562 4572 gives -0.4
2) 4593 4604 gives 0.0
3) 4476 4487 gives -0.2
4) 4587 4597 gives -0.5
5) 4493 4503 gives 0.8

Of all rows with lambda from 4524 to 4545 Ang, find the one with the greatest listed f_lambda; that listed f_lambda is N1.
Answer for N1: 18.6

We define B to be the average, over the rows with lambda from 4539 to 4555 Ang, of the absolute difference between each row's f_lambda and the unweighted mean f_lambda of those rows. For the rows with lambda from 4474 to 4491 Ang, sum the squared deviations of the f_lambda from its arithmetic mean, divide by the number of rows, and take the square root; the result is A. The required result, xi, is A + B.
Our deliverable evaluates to 2.8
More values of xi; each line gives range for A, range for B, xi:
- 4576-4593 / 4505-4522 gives 2.9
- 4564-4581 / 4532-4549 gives 2.3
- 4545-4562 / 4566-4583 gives 2.0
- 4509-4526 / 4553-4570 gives 2.8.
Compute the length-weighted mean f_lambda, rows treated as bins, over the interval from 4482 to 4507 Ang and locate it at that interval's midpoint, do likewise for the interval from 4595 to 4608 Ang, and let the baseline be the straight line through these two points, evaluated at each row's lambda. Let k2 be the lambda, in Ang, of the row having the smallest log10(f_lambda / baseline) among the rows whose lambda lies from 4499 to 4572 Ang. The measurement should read 4504.22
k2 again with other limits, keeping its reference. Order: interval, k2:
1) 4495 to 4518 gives 4504.22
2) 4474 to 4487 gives 4475.27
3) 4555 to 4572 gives 4571.09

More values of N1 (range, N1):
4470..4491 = 17.6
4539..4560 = 17.7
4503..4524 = 19.5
